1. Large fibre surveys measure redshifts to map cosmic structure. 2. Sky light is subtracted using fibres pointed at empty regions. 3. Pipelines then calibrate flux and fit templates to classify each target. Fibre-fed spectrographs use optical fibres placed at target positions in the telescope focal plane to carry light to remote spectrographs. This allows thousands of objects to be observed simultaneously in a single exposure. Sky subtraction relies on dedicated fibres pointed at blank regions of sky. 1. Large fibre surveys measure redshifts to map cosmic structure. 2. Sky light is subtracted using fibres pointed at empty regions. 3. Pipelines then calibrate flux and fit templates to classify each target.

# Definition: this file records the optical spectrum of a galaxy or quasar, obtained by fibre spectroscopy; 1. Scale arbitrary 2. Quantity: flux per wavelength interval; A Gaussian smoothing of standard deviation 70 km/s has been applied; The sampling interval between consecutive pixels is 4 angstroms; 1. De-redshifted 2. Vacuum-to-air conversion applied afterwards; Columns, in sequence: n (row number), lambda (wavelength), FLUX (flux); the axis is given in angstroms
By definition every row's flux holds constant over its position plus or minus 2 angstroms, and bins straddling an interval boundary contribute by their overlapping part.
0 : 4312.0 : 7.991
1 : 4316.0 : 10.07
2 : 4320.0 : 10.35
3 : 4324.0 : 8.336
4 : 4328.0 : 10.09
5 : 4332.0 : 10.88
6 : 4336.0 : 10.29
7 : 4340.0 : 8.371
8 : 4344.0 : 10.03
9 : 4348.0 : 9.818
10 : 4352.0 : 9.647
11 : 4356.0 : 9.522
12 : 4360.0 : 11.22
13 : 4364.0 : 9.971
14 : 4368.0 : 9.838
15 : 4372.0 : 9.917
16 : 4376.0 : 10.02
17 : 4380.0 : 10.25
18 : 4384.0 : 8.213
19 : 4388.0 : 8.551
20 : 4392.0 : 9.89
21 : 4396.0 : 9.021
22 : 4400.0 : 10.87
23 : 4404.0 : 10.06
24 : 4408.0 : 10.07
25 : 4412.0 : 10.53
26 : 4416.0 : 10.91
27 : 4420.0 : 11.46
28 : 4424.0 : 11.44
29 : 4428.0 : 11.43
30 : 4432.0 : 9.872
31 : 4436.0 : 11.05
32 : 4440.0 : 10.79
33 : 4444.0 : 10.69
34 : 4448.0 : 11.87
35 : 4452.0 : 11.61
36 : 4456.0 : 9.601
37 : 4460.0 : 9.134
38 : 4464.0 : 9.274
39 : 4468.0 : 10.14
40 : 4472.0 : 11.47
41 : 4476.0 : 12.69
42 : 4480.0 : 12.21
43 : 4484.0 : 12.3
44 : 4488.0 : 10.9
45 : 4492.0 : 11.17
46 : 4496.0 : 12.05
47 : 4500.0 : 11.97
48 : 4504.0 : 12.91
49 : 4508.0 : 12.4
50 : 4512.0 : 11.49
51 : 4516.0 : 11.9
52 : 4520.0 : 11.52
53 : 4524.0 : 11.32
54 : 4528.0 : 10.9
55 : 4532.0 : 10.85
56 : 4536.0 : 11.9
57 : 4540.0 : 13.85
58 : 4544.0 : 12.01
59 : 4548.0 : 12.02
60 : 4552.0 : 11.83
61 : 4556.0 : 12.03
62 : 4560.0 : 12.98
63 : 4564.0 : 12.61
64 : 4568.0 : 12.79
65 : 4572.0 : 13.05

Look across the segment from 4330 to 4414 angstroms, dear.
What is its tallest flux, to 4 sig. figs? 11.22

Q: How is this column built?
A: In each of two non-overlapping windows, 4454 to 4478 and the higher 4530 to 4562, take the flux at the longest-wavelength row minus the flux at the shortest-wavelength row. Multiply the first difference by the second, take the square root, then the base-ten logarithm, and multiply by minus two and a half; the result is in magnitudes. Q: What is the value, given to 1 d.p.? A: -1.0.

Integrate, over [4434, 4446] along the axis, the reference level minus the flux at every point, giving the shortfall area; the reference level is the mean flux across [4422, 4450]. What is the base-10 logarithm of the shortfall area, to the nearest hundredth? 0.33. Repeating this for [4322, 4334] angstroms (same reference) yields 1.18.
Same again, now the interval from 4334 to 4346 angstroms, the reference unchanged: 1.24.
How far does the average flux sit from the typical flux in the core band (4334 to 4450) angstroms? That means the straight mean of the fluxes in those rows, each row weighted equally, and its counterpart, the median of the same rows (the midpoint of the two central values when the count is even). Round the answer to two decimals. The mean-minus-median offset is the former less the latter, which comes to 0.13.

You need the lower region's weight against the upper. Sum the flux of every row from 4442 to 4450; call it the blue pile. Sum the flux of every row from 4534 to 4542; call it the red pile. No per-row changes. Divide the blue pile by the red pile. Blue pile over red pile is 0.88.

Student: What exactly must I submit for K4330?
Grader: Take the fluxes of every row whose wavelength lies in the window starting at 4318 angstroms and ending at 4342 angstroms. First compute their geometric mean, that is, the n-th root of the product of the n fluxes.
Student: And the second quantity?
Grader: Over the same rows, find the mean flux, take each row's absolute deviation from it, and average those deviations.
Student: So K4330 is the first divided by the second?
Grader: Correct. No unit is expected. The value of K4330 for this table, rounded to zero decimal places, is 11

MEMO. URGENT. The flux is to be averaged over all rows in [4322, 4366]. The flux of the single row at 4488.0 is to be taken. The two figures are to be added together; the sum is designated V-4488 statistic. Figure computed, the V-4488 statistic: 20.7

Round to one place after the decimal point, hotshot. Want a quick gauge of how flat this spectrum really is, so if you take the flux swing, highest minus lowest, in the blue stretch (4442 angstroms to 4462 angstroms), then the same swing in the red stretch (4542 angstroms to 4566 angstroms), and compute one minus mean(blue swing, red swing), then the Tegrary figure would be -0.9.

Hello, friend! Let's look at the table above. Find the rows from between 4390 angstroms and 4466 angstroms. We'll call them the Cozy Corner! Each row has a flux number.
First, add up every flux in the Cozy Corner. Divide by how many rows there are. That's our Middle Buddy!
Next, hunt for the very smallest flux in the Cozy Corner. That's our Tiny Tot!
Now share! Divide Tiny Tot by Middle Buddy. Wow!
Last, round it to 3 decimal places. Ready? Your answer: 0.859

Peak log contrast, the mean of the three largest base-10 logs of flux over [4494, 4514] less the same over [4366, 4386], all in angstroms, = 0.09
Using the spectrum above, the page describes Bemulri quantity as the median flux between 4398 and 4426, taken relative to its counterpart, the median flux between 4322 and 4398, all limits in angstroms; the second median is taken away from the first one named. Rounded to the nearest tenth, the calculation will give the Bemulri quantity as 1.0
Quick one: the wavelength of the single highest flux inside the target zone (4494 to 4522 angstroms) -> 4504.0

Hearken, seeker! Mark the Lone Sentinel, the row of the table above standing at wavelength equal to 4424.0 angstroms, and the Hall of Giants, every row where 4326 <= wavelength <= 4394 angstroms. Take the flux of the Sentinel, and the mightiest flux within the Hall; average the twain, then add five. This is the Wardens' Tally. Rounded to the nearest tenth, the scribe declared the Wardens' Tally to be 16.3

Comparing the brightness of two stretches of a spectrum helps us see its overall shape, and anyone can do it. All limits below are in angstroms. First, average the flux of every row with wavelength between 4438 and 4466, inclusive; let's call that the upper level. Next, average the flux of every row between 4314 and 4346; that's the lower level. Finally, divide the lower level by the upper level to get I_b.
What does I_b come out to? 0.940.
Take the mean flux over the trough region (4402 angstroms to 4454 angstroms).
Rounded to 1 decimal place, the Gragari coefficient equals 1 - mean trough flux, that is -9.9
